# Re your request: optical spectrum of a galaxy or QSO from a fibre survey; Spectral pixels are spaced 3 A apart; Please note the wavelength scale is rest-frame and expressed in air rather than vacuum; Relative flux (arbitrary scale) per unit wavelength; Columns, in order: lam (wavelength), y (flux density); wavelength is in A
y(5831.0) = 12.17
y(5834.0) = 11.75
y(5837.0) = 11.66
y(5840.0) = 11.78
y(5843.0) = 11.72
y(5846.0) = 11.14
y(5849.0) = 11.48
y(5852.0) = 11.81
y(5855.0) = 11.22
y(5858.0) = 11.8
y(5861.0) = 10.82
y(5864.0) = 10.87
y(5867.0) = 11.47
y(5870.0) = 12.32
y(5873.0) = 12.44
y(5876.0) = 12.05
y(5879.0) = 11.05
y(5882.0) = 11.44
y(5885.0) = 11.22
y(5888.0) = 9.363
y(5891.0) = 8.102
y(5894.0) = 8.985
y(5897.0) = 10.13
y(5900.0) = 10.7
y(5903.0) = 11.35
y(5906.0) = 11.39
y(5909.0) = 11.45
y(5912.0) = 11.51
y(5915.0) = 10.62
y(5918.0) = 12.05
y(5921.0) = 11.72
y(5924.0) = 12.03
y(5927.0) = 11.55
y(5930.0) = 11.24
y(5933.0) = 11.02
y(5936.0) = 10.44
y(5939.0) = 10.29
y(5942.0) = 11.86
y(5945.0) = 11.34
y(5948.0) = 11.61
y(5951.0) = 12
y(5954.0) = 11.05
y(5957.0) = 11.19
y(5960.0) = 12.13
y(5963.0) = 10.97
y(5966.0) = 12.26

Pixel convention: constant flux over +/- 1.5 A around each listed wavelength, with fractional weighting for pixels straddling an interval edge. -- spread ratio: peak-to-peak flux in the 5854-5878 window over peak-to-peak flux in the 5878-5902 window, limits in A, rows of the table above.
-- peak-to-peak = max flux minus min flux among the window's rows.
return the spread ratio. 0.49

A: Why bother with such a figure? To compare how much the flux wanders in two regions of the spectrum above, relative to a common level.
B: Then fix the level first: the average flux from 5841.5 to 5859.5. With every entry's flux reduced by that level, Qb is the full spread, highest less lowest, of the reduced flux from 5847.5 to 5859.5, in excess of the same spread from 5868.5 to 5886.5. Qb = -0.8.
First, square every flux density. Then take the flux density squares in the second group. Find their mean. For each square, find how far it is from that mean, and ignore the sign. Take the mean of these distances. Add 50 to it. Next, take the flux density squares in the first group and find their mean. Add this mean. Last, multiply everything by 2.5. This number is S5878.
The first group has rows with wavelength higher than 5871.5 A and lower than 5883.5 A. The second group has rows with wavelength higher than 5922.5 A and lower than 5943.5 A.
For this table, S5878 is 500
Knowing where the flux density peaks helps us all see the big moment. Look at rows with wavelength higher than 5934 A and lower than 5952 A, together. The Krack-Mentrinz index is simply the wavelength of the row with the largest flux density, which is 5951.0 A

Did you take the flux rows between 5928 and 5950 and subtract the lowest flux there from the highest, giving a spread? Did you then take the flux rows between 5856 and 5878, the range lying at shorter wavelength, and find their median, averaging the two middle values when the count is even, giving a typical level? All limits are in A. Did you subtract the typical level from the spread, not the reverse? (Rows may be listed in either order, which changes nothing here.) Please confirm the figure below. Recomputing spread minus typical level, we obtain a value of -10.2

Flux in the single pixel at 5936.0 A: 10.44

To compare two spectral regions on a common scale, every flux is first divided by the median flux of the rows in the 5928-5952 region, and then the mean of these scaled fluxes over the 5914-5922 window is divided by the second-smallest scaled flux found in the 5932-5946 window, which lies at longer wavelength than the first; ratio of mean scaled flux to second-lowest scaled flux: 1.10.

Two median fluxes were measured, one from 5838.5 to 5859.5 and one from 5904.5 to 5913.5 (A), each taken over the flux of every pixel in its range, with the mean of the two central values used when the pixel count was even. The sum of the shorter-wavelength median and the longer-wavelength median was 23.2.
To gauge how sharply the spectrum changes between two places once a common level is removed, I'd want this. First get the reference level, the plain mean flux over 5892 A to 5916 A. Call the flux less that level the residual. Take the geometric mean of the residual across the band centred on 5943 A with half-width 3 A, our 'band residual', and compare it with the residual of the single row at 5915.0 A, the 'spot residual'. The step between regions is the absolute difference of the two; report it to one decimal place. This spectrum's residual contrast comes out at 0.9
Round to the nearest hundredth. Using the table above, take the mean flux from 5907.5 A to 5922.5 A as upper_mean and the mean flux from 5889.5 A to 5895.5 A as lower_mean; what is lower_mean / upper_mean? 0.74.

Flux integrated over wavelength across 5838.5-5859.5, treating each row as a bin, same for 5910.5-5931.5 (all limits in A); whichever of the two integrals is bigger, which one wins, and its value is 243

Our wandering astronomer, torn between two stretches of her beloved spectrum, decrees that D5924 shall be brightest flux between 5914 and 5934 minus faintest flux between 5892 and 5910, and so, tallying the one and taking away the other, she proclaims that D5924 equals 3.1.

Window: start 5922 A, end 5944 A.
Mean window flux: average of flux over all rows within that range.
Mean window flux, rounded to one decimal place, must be 11.2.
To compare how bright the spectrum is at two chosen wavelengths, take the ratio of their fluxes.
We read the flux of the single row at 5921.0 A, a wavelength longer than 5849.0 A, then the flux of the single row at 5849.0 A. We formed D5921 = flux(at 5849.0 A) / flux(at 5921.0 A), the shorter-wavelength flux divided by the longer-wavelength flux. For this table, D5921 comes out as 0.98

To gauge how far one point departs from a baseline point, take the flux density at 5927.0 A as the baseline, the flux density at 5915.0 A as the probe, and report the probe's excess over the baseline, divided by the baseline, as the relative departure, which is -0.08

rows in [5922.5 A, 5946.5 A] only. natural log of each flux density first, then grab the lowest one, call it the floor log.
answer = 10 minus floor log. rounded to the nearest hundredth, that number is 7.67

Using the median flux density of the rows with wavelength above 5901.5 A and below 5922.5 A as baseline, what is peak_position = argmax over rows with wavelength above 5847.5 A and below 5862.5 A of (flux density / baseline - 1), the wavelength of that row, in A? 5852.0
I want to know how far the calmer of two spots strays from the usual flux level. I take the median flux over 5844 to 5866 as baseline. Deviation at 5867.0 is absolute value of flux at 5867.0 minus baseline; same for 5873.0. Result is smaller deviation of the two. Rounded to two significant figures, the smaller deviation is 0.25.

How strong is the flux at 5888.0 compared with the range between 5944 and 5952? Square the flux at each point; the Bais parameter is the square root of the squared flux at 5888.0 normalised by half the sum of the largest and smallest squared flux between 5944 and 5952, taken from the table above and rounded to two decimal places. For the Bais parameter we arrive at 0.80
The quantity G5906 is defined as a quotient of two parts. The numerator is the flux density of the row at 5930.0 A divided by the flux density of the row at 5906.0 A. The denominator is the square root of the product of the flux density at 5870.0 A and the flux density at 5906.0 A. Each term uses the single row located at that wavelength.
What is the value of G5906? 0.083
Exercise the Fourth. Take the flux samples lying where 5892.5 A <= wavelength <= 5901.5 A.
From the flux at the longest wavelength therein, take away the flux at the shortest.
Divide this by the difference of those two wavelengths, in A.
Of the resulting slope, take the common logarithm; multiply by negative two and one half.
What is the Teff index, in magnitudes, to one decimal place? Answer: 1.4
